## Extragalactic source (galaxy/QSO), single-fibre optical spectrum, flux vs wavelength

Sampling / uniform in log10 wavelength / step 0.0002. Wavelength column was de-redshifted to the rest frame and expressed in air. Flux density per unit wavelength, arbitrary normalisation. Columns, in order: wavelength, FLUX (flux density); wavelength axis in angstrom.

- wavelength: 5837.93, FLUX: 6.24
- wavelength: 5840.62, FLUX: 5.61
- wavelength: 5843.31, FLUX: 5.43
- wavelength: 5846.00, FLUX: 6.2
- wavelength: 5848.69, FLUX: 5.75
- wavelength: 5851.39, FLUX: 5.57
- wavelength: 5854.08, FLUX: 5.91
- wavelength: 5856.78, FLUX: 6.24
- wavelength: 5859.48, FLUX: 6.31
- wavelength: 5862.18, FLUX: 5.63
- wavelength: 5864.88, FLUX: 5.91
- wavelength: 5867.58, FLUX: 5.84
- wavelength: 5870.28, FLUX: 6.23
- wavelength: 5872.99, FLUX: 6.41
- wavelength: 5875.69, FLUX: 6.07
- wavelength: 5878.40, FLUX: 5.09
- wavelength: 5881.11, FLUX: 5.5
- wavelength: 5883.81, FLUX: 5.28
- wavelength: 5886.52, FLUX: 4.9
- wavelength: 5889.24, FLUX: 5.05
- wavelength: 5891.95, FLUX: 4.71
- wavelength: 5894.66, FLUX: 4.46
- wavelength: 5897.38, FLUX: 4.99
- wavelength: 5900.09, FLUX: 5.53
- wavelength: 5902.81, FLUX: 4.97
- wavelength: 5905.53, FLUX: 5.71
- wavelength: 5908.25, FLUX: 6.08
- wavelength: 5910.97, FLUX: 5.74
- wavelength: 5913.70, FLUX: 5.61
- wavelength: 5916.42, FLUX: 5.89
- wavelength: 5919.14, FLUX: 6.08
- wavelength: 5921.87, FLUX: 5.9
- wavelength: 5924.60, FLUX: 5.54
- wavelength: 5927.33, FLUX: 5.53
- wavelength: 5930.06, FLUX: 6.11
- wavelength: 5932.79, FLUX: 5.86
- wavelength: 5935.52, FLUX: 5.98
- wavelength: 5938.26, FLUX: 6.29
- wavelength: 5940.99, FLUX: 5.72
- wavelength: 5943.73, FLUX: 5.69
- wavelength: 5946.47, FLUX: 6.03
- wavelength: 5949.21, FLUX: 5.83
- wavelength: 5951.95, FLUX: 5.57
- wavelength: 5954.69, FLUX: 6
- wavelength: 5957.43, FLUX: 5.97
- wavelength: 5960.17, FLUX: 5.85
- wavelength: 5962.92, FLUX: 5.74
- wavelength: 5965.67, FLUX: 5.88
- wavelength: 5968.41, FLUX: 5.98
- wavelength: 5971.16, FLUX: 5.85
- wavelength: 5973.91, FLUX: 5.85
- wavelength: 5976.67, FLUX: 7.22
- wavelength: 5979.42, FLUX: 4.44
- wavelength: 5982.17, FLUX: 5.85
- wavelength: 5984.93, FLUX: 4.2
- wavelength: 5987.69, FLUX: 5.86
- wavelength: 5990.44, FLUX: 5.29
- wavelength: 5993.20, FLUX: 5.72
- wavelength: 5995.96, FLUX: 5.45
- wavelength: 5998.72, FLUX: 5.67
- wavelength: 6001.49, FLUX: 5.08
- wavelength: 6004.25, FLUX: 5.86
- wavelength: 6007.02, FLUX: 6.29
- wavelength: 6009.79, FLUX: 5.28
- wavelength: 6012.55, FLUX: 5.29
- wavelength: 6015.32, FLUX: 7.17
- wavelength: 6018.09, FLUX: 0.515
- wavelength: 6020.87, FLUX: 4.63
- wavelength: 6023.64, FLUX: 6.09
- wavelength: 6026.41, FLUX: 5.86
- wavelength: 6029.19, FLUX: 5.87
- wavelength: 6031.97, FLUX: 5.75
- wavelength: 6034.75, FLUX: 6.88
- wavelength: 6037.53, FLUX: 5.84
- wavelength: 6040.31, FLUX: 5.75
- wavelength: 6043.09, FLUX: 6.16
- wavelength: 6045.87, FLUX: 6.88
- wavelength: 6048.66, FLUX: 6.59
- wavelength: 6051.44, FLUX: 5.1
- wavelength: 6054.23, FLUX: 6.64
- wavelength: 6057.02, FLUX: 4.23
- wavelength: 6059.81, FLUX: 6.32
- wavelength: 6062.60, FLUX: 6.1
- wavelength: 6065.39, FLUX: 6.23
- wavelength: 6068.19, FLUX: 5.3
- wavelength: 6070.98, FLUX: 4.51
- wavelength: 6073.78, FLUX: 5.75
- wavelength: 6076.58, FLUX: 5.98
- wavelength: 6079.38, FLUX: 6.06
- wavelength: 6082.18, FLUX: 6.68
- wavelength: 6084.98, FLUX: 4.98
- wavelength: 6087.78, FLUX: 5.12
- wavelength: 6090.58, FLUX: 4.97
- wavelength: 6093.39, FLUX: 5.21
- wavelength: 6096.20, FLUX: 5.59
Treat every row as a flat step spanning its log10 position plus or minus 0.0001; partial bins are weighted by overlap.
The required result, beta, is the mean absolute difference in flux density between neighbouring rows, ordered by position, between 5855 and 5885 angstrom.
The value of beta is 0.4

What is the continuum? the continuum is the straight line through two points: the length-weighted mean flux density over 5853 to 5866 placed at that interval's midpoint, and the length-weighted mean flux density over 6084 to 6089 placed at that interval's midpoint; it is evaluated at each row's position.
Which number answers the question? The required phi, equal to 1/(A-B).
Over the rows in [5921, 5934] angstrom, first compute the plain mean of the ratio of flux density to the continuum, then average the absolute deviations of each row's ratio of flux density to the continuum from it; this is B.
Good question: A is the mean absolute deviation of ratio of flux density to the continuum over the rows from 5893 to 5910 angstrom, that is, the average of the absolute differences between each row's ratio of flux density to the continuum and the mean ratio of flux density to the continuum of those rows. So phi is 20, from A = 0.085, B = 0.04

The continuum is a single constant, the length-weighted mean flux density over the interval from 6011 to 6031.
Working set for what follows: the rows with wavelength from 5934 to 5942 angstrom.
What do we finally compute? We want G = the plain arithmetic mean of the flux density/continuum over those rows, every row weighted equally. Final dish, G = 1.18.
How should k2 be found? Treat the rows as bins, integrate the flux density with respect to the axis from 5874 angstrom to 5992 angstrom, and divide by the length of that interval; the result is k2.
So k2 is 5.62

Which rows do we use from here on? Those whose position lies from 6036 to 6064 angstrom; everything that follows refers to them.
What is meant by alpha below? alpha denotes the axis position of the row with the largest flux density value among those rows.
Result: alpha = 6045.87 angstrom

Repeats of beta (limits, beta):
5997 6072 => 1.2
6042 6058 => 1.3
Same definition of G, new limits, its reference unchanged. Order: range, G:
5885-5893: 0.96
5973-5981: 1.15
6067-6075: 1.02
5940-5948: 1.14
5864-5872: 1.18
